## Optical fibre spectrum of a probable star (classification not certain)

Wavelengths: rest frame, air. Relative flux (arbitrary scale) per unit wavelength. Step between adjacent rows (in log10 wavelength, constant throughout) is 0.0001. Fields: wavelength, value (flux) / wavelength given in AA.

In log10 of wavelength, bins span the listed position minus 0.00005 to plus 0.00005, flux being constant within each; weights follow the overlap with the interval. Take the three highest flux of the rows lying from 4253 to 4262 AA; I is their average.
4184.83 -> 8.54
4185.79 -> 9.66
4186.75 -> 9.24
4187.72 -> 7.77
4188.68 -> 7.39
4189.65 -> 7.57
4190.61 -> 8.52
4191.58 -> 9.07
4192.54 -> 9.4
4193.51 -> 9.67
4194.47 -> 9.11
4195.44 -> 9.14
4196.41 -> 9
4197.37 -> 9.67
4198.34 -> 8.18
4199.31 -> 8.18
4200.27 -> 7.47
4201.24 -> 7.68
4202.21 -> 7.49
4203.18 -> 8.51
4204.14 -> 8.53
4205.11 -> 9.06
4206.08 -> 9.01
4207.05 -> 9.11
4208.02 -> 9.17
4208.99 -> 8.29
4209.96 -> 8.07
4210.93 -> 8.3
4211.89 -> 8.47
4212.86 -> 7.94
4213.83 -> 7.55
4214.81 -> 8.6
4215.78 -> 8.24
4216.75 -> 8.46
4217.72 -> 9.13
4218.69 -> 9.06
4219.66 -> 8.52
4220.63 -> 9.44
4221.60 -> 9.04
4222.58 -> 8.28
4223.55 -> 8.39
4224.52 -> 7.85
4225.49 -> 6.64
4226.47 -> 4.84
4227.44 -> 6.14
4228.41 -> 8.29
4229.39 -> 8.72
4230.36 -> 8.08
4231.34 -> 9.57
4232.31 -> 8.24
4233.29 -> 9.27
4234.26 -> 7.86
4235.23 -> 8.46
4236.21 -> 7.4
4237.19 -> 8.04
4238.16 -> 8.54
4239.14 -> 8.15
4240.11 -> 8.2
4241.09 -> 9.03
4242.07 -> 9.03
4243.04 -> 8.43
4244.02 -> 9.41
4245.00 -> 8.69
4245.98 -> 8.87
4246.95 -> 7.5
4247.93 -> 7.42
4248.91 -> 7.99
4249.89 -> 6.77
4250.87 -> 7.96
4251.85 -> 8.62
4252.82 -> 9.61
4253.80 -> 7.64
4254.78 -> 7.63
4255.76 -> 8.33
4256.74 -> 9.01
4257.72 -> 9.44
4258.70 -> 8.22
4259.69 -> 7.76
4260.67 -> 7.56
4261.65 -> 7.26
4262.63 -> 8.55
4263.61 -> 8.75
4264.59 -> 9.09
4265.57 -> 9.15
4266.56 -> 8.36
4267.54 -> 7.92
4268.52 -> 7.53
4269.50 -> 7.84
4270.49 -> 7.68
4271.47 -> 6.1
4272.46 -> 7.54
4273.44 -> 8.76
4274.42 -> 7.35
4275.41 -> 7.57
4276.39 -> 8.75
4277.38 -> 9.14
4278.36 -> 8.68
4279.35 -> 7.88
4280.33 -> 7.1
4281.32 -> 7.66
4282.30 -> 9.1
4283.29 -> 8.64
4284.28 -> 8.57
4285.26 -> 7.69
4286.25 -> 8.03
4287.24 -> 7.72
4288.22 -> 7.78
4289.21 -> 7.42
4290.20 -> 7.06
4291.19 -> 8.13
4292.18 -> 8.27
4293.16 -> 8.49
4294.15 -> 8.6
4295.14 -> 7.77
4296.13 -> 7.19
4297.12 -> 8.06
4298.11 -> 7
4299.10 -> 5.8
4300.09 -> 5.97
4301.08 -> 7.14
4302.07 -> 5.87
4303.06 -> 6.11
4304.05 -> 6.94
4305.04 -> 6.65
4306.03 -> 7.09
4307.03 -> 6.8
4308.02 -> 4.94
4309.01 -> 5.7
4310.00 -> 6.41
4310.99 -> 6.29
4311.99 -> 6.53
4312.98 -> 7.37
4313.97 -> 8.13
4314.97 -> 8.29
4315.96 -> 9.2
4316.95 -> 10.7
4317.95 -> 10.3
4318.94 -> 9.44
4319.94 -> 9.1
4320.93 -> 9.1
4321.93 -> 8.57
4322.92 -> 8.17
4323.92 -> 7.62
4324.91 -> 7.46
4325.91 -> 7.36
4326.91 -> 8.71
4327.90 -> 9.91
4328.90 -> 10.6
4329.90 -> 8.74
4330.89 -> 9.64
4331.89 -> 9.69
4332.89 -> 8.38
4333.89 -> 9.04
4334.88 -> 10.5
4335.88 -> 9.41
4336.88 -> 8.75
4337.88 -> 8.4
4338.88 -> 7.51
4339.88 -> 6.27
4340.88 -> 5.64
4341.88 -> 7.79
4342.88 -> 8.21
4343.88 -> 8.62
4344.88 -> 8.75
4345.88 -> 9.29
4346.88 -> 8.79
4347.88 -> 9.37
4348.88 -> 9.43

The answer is 8.93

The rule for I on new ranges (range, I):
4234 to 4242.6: 8.87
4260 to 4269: 9.00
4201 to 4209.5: 9.11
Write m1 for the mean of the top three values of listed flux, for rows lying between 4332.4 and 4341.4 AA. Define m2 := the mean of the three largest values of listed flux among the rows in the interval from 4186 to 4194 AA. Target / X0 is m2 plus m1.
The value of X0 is 19.1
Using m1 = 9.65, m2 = 9.4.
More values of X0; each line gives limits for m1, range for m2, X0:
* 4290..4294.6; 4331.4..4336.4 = 18.3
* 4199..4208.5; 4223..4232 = 18.0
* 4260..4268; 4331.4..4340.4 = 18.9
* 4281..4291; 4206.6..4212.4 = 17.7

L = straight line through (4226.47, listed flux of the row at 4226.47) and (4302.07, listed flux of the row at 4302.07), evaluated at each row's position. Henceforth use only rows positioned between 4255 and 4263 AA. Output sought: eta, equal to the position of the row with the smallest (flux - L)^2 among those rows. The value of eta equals 4261.65 AA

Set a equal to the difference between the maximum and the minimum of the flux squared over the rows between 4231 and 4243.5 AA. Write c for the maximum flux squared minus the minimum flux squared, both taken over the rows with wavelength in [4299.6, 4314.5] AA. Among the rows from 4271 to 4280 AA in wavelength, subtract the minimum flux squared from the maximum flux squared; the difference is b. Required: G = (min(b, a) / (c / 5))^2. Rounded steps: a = 37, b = 46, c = 42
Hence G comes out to 20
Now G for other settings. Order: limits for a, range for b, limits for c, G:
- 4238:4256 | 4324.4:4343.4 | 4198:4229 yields 13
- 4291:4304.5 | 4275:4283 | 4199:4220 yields 34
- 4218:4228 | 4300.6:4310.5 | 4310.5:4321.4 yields 3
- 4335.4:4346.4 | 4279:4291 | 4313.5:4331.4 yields 7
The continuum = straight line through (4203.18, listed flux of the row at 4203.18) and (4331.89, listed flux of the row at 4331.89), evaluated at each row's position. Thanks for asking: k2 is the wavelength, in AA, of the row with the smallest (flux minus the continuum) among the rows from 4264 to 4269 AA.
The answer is 4268.52 AA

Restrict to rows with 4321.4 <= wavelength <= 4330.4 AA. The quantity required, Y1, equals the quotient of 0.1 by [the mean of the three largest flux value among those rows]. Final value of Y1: 0.0103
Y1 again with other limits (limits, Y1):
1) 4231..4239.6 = 0.0110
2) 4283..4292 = 0.0118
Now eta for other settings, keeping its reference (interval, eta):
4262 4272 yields 4271.47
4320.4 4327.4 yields 4325.91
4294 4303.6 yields 4302.07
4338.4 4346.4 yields 4339.88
